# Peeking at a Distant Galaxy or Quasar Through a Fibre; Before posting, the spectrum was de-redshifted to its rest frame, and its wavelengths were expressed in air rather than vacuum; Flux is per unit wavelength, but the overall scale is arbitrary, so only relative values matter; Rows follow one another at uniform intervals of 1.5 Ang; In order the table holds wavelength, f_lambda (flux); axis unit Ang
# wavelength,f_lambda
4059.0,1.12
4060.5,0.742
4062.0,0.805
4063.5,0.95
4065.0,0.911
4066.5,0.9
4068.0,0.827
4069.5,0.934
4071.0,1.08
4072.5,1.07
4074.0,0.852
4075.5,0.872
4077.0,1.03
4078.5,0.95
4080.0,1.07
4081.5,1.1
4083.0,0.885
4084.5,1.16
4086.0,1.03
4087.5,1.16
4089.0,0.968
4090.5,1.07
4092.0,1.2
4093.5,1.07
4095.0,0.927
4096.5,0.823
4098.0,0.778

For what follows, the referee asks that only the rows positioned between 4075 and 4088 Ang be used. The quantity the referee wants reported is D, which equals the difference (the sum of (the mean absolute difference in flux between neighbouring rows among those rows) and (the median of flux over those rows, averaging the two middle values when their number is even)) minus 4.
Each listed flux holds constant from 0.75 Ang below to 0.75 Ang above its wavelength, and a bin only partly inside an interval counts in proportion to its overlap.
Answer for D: -2.83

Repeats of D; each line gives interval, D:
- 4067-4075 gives -2.95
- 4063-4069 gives -3.05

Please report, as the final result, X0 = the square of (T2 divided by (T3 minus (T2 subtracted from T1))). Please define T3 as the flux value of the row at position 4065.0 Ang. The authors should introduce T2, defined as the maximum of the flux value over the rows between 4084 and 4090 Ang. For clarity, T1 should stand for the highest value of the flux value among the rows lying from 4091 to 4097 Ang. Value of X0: 1.8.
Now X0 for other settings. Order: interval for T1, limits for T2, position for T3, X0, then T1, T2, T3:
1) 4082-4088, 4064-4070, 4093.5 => 1.2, 1.16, 0.934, 1.07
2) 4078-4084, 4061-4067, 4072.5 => 1.1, 1.1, 0.95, 1.07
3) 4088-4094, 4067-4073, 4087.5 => 1.1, 1.2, 1.08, 1.16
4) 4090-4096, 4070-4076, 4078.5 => 1.7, 1.2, 1.08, 0.95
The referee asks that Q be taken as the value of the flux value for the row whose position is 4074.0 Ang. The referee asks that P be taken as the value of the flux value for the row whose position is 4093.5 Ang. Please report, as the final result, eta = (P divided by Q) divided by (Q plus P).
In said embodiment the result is 0.65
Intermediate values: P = 1.07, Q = 0.852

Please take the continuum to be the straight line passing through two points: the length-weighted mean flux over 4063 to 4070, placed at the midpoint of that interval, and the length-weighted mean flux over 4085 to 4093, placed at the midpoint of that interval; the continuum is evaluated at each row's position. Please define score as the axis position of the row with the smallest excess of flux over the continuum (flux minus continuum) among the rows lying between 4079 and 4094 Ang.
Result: 4083.0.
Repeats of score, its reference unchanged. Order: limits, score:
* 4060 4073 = 4060.5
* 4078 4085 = 4083.0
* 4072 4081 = 4074.0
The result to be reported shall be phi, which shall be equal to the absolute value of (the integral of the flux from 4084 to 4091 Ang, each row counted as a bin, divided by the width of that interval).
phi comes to 1.07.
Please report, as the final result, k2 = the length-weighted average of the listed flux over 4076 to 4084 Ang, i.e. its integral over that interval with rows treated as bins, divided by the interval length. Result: 1.01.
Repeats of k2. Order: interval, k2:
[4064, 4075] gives 0.94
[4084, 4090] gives 1.08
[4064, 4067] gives 0.91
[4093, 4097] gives 0.94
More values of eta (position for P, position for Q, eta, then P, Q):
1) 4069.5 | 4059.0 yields 0.41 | 0.934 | 1.12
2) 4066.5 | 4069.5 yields 0.53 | 0.9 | 0.934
